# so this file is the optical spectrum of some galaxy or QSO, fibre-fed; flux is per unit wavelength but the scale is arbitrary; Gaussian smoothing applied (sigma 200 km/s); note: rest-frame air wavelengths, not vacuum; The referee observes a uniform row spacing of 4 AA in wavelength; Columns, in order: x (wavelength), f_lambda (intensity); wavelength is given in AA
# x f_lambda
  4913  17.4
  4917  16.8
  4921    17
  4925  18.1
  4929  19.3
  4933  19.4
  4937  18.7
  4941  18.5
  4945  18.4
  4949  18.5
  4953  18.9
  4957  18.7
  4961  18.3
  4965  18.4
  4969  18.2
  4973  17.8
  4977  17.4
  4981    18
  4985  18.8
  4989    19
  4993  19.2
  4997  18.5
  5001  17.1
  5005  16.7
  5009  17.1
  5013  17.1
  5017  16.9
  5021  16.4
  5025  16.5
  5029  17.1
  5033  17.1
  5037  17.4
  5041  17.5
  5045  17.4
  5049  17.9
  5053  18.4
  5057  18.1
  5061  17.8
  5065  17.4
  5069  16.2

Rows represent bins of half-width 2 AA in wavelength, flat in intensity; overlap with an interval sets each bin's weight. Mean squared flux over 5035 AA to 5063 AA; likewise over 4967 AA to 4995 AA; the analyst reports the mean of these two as 327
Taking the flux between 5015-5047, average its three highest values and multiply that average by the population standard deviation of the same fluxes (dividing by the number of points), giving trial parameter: 6.7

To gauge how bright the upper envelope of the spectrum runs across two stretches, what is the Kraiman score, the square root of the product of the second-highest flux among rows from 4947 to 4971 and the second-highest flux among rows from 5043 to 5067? 18.4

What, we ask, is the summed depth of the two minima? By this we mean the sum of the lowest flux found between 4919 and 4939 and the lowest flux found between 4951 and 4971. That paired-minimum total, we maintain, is 35.2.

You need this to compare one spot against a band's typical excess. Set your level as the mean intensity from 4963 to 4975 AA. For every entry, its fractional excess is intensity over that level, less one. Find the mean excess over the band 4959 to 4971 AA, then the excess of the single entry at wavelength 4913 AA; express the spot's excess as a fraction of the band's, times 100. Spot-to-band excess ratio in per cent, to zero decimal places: -440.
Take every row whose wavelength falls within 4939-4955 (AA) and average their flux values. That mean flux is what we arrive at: 18.6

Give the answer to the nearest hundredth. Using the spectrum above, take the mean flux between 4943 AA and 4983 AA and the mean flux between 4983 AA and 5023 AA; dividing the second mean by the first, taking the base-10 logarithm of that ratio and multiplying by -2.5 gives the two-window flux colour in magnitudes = 0.04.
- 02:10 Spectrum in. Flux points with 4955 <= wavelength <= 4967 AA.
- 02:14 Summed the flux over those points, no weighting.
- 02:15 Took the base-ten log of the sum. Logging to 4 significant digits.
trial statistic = 1.744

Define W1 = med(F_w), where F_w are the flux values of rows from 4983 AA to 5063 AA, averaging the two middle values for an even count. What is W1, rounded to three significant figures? 17.4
